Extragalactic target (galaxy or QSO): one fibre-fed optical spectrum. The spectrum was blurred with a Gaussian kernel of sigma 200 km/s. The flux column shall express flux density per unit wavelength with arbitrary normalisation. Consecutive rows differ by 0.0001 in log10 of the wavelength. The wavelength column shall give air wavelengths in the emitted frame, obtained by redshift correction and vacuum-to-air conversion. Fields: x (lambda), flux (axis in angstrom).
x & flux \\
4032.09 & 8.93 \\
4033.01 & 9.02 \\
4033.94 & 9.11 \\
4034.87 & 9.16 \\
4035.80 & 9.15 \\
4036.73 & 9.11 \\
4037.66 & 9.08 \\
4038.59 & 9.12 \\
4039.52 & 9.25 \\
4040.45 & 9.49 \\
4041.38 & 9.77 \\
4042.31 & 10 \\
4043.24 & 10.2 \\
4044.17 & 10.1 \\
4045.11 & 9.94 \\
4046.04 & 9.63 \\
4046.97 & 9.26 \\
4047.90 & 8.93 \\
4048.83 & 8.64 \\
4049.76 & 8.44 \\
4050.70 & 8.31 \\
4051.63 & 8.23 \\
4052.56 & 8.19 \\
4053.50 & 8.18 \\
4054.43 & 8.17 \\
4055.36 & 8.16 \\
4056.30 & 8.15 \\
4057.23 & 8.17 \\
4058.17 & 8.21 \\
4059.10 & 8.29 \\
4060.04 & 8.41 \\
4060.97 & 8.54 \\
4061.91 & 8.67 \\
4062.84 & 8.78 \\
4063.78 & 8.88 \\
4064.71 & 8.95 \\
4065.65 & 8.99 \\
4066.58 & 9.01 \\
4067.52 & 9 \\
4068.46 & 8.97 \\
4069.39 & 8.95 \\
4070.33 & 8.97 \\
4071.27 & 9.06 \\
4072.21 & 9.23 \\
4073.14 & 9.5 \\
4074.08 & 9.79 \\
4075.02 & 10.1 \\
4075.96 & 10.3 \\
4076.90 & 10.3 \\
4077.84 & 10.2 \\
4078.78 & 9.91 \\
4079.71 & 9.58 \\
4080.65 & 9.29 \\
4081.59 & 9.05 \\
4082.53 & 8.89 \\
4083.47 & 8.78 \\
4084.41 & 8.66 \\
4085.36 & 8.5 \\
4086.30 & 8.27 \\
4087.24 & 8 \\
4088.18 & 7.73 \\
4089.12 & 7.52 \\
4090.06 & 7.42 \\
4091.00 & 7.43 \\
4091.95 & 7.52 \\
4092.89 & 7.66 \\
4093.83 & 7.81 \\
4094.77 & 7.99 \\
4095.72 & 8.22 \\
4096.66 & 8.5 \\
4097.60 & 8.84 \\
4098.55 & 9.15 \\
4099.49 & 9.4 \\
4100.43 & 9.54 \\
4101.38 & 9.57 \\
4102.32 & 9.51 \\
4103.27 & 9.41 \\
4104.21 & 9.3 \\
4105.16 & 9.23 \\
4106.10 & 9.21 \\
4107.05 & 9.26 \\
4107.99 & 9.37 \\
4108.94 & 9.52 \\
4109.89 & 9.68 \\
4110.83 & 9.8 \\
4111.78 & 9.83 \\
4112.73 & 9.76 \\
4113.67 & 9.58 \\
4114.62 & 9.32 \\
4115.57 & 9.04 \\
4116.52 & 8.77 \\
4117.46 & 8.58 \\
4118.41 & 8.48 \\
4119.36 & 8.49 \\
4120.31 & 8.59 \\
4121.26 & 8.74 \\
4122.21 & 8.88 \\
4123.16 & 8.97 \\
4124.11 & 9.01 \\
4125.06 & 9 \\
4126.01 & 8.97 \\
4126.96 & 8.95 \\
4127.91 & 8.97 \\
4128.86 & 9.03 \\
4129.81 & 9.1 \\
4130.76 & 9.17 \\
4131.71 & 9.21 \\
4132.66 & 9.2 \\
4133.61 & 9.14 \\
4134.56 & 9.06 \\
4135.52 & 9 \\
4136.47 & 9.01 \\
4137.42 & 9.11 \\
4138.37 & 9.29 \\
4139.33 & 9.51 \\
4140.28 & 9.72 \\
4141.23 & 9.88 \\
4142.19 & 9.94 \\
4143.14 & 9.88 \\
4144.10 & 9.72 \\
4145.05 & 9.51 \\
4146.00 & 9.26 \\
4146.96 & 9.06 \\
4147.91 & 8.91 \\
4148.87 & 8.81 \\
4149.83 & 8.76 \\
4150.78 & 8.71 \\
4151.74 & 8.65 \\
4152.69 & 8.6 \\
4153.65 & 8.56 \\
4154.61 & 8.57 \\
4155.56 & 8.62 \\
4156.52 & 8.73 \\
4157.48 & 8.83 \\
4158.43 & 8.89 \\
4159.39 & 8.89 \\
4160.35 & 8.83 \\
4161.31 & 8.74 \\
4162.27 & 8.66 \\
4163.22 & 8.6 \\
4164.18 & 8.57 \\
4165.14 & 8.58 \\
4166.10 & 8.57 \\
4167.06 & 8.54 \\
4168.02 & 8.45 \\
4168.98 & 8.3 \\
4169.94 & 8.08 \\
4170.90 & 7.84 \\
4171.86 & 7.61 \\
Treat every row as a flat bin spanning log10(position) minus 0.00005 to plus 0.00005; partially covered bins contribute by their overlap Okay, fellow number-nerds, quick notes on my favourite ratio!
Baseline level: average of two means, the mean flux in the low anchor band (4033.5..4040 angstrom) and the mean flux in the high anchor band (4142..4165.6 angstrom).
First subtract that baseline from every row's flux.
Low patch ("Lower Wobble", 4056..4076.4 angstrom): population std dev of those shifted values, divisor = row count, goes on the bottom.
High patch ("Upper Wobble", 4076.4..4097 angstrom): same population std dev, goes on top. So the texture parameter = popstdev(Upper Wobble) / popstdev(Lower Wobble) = 1.6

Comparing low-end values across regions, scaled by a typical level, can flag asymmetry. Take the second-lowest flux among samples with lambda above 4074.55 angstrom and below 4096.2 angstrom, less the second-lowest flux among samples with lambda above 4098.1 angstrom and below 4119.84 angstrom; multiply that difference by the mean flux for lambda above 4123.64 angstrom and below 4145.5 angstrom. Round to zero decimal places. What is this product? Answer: -10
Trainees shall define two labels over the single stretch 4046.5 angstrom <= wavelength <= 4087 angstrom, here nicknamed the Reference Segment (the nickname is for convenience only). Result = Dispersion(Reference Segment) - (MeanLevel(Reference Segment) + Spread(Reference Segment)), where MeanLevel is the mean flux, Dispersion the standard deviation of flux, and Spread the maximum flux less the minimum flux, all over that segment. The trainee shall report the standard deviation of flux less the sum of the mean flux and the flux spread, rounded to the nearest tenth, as -10.4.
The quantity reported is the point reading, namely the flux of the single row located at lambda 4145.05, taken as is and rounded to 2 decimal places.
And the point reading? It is 9.51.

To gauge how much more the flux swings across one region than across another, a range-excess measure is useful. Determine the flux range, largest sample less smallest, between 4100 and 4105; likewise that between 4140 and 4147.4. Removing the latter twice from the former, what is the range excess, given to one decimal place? -1.5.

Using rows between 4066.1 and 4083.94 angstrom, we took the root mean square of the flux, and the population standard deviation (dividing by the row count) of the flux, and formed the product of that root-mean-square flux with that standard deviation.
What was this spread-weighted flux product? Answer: 4.8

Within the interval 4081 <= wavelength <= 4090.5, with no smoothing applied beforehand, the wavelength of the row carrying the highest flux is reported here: 4081.59 angstrom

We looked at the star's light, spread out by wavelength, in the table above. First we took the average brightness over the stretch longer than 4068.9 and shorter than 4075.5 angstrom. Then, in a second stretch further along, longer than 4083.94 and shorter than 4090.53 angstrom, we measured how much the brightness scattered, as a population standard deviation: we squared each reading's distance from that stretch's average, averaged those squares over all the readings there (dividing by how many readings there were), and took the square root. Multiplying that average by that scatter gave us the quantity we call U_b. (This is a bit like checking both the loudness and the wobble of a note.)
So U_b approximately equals 4.2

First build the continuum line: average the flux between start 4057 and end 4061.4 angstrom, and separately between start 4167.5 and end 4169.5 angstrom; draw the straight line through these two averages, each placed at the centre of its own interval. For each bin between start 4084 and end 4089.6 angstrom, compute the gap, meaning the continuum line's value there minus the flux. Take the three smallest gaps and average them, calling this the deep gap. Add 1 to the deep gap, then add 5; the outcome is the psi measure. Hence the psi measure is 5.86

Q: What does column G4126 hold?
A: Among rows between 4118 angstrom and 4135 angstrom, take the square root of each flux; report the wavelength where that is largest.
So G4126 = 4131.71 angstrom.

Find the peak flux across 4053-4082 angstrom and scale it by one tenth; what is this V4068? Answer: 1.03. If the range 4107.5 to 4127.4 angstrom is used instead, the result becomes 0.98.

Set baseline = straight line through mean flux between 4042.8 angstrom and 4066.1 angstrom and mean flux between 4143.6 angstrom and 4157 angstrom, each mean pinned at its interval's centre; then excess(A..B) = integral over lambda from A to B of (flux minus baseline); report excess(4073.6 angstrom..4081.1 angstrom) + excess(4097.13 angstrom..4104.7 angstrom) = 13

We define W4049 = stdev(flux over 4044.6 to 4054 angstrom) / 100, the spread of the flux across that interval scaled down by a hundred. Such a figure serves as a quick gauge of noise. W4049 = 0.006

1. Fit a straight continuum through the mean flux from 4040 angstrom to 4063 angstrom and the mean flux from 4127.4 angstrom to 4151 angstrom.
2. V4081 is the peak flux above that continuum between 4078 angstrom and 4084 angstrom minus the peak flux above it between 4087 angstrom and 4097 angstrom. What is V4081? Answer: 1.5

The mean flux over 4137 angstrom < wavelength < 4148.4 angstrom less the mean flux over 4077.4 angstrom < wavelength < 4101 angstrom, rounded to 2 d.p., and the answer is 0.93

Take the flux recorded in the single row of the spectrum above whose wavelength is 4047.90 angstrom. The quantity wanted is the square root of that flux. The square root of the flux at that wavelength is 2.99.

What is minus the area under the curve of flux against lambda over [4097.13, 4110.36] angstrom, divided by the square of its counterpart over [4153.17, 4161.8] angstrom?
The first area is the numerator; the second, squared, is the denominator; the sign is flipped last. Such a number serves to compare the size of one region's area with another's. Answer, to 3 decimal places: -0.022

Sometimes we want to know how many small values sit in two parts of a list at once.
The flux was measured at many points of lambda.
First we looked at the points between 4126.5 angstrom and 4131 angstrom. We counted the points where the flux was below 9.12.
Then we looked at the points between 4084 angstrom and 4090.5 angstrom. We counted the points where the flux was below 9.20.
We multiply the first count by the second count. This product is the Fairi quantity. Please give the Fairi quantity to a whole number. 28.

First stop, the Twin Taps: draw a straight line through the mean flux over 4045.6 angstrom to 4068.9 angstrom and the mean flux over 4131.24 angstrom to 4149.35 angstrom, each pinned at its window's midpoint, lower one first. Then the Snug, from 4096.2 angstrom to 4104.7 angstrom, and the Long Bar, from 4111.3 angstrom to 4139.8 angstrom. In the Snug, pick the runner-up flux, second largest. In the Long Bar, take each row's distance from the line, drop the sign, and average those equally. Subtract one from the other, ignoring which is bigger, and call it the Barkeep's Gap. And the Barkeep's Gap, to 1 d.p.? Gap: 9.2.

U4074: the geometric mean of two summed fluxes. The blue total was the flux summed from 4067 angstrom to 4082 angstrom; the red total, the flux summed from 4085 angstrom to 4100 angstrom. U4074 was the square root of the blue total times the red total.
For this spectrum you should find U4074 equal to 140.6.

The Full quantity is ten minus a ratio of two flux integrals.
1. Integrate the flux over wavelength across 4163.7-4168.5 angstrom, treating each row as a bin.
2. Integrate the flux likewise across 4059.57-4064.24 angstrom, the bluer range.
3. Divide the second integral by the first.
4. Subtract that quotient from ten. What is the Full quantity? 9.01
